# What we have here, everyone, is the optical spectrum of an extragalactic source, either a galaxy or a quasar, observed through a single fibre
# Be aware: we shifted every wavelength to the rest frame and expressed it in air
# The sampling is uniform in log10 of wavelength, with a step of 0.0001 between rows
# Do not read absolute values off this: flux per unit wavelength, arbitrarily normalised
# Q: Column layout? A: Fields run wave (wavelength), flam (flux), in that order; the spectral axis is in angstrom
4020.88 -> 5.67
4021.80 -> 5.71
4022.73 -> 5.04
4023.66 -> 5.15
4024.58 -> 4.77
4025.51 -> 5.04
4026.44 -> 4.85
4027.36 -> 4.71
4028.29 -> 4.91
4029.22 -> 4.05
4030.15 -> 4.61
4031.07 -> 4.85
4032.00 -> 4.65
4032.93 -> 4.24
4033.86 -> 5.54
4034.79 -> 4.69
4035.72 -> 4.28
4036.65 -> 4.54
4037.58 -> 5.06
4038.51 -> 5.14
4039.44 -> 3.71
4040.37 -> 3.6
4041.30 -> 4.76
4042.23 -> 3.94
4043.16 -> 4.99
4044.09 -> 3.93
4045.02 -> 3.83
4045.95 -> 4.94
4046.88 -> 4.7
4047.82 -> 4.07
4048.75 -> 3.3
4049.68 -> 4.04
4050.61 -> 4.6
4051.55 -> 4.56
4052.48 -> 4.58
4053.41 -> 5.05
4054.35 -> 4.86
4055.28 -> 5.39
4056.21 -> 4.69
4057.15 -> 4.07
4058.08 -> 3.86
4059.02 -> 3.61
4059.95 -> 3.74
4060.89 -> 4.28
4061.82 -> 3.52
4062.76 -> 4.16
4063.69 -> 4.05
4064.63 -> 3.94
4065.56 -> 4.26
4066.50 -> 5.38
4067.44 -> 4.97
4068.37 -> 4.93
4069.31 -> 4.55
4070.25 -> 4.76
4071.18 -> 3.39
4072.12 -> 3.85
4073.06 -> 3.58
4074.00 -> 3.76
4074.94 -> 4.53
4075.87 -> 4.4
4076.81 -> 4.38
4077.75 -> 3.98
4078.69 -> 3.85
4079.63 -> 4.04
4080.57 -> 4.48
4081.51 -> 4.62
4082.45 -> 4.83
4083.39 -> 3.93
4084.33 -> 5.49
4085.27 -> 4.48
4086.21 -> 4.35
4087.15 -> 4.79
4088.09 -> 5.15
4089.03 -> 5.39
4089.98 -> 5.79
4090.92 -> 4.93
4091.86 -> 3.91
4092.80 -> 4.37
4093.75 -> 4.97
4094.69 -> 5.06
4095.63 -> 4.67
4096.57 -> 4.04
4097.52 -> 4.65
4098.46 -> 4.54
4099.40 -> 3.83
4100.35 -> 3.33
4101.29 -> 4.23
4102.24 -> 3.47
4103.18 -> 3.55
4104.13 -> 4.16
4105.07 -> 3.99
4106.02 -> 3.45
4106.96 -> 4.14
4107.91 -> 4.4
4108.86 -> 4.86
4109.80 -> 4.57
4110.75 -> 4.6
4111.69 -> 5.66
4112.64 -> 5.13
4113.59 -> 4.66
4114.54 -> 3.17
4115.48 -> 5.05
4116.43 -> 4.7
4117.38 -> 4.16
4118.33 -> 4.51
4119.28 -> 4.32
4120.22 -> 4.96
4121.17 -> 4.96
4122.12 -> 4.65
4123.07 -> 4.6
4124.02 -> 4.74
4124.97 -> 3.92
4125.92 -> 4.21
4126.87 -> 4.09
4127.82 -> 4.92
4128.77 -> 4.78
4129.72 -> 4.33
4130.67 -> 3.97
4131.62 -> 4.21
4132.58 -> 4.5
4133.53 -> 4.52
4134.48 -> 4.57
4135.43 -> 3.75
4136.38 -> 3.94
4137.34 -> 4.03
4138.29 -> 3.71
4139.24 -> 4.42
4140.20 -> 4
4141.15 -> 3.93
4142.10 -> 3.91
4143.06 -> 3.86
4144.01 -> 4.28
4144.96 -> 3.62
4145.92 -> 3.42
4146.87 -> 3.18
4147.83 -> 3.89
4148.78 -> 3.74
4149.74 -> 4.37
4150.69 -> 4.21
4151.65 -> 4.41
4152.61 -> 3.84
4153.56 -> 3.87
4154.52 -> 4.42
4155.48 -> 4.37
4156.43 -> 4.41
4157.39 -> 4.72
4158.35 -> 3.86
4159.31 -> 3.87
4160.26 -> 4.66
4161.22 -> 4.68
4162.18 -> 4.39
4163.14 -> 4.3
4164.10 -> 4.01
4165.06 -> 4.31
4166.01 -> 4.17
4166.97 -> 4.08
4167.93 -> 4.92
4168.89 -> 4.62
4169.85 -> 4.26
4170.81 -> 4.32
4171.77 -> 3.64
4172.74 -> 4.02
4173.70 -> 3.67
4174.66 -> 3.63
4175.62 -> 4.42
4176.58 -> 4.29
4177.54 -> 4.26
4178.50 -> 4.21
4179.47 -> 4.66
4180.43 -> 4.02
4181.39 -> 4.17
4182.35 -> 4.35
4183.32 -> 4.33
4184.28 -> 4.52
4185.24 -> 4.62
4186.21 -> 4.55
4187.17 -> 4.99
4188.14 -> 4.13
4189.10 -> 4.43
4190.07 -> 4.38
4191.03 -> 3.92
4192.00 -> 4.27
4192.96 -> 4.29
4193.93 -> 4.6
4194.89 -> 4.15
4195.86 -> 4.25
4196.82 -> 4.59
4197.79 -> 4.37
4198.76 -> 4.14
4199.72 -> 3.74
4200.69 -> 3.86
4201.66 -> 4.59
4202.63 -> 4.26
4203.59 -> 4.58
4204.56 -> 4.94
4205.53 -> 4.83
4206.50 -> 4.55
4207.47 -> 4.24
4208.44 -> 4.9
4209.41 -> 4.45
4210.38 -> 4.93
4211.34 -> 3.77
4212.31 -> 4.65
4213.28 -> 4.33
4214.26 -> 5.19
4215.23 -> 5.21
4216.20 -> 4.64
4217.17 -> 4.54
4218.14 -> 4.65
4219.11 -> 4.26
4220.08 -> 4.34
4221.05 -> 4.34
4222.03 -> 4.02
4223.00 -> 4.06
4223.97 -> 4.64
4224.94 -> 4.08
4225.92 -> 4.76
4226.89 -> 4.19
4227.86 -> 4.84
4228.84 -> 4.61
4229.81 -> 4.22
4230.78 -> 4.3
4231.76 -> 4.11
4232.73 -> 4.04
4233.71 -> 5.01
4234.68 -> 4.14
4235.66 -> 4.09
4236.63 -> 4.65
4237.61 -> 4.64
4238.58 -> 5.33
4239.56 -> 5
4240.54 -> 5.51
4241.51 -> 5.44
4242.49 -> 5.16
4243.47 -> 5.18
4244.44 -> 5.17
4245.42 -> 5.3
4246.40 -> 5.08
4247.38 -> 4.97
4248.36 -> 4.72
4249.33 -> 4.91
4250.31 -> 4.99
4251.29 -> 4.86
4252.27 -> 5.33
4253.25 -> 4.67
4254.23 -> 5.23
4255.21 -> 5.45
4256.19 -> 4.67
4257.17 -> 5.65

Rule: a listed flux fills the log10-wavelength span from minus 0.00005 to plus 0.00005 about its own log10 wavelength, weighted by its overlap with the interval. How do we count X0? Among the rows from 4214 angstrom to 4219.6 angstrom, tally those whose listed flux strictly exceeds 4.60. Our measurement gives 4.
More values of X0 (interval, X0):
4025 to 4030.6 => 5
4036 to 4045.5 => 4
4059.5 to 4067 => 1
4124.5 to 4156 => 2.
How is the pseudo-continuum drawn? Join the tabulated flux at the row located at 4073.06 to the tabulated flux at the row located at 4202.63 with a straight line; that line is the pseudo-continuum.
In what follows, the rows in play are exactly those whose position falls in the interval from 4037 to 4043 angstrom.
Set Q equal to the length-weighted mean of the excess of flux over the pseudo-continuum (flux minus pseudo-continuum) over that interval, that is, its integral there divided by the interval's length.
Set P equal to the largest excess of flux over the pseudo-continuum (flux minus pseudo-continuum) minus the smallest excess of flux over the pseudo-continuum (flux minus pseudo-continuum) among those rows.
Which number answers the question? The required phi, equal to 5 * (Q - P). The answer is -2.8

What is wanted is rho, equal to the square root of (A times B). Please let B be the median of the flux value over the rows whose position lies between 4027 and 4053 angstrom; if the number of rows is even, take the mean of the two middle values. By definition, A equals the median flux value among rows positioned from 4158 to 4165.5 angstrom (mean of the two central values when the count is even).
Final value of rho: 4.45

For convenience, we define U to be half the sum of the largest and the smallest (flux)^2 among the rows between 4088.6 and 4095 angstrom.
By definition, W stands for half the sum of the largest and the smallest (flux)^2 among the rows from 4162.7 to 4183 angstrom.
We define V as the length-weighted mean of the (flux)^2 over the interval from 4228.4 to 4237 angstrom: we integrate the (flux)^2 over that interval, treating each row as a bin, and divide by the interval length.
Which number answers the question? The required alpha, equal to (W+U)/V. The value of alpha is 2.27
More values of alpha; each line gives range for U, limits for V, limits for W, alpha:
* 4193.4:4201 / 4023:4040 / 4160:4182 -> 1.62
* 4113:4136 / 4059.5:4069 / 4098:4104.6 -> 1.77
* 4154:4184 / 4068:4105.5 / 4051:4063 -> 2.02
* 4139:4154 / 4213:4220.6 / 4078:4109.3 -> 1.71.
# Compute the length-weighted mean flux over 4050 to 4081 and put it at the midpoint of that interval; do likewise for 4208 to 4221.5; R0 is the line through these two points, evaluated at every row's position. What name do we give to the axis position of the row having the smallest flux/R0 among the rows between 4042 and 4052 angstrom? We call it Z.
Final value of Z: 4048.75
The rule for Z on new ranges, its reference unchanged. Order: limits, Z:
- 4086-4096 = 4091.86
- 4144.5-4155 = 4146.87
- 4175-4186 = 4180.43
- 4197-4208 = 4199.72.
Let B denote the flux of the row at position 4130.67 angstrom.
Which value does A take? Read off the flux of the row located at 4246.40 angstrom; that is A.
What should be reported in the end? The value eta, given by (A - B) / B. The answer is 0.28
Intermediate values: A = 5.08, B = 3.97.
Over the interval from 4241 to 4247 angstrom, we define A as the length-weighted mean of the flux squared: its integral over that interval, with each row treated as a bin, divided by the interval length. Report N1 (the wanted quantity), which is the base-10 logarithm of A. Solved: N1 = 1.44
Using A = 27.2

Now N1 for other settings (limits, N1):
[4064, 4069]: 1.34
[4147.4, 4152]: 1.23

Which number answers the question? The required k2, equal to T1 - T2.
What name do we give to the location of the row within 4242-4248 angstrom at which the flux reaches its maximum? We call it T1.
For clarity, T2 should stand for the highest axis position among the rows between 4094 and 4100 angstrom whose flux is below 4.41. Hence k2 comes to 146.0 angstrom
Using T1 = 4245.42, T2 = 4099.40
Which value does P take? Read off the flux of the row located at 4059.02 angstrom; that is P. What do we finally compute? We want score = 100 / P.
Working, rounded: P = 3.61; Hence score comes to 27.7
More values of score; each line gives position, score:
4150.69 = 23.8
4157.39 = 21.2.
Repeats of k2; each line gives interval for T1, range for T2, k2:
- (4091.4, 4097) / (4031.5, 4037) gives 59.0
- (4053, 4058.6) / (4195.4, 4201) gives -145.4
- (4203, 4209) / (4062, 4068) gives 139.0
